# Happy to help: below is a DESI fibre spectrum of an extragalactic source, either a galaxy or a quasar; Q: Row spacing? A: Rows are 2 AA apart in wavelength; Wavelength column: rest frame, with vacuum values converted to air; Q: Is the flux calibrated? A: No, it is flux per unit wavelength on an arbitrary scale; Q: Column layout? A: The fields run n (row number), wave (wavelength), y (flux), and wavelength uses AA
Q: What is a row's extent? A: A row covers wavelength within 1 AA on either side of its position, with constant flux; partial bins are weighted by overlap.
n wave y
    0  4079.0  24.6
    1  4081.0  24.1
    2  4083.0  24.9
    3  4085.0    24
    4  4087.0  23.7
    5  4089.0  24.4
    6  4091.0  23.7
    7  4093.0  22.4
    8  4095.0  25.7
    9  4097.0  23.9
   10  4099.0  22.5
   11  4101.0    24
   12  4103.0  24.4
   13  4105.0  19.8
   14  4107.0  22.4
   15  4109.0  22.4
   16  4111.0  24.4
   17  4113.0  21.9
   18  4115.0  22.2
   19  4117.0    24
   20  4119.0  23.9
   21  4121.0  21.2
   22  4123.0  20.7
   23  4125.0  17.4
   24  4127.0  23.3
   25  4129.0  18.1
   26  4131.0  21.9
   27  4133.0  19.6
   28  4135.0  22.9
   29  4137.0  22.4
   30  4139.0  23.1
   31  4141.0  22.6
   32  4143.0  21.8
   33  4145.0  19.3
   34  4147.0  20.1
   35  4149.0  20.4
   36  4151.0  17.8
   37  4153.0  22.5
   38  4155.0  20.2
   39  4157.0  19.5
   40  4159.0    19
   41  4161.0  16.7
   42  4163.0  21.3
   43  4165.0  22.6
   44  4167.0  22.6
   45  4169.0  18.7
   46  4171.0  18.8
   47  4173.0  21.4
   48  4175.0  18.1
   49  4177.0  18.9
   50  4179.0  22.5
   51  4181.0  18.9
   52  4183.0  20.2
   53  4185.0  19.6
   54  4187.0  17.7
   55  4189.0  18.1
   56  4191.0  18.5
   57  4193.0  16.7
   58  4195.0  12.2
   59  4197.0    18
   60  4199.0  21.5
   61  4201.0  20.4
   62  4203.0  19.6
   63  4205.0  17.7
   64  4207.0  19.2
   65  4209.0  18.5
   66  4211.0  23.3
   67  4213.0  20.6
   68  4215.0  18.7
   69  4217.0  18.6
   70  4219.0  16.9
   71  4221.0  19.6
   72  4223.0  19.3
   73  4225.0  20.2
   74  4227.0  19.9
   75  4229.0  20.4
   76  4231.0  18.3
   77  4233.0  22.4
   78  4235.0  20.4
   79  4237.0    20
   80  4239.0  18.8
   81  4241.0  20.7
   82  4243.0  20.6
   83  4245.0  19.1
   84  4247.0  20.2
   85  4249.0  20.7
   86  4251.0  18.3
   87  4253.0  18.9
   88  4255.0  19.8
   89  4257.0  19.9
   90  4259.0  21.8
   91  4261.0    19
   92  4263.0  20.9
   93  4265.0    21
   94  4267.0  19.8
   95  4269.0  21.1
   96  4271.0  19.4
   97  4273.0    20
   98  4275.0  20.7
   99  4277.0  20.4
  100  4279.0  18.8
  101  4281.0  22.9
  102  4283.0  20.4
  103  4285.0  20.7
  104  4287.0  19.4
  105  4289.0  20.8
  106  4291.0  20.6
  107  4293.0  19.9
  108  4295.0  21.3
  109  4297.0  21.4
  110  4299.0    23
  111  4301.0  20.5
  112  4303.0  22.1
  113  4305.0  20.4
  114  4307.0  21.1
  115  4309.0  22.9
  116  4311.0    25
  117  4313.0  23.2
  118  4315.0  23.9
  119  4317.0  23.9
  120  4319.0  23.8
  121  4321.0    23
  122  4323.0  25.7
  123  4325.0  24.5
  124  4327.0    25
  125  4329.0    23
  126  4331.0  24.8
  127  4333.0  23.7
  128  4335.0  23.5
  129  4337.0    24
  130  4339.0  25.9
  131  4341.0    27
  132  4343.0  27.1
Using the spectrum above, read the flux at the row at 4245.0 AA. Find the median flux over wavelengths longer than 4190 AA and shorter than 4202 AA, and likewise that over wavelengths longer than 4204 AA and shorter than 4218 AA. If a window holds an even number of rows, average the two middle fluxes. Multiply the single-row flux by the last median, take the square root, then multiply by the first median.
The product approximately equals 345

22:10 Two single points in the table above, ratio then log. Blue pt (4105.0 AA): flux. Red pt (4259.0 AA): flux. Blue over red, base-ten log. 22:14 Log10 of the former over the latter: -0.04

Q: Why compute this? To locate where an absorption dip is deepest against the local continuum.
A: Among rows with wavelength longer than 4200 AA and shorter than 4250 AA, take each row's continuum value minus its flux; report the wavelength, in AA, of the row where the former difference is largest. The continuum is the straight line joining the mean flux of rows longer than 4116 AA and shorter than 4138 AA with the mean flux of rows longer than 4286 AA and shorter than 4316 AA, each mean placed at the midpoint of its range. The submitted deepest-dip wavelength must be 4219.0 AA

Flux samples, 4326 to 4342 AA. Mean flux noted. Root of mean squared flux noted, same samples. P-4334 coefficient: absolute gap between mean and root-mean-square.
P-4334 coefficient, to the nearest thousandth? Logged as 0.032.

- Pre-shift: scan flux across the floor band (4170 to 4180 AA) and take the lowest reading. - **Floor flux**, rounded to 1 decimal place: 18.1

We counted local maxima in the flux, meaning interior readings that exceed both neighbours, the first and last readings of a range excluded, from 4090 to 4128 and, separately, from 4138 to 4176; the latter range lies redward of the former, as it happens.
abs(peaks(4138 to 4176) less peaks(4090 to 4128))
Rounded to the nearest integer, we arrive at 1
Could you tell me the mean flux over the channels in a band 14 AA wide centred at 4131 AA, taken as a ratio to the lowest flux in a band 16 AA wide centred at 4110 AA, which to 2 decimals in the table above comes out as 1.05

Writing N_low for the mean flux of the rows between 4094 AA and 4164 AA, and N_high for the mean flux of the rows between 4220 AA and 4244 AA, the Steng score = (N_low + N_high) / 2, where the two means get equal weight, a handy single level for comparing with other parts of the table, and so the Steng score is 20.8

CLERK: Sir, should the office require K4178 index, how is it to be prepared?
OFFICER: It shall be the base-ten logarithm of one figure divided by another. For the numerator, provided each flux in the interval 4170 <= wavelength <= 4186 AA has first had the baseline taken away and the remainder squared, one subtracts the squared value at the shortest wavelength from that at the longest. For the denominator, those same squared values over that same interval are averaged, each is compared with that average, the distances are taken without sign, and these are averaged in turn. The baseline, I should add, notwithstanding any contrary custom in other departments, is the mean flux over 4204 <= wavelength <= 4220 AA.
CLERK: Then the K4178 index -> -2.1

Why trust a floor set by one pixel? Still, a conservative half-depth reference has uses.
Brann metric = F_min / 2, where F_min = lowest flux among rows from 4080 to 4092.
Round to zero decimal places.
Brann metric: 12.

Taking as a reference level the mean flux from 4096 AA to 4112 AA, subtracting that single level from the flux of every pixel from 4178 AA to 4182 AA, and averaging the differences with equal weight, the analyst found -2.3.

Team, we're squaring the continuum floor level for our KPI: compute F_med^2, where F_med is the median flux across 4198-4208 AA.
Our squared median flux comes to 384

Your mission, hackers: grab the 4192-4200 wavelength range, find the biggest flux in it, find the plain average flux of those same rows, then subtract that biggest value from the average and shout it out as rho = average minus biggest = -4.4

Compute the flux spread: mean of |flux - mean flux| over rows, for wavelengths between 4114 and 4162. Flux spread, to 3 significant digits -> 1.79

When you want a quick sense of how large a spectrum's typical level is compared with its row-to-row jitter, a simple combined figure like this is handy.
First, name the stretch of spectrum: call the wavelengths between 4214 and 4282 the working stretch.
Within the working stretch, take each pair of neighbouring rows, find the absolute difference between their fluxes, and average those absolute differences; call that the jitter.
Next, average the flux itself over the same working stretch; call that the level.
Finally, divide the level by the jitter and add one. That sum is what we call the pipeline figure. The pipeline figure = 16.1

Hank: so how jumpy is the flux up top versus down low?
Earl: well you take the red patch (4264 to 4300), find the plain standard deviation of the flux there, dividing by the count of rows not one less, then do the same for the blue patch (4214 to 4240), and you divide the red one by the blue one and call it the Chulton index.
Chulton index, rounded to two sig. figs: 0.83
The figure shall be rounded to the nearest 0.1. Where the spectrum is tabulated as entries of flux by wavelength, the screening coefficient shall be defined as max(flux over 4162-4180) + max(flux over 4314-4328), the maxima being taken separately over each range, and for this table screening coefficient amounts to 48.3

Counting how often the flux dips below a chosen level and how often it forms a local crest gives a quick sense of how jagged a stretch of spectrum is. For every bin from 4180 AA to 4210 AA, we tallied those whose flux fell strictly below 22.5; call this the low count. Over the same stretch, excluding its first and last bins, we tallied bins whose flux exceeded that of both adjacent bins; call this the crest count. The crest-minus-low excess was -11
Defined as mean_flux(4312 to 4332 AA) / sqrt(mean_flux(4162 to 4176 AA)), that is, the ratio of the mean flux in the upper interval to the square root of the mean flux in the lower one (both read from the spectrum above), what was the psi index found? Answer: 5.3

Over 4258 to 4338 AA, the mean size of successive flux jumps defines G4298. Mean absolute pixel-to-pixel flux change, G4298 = 1.3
